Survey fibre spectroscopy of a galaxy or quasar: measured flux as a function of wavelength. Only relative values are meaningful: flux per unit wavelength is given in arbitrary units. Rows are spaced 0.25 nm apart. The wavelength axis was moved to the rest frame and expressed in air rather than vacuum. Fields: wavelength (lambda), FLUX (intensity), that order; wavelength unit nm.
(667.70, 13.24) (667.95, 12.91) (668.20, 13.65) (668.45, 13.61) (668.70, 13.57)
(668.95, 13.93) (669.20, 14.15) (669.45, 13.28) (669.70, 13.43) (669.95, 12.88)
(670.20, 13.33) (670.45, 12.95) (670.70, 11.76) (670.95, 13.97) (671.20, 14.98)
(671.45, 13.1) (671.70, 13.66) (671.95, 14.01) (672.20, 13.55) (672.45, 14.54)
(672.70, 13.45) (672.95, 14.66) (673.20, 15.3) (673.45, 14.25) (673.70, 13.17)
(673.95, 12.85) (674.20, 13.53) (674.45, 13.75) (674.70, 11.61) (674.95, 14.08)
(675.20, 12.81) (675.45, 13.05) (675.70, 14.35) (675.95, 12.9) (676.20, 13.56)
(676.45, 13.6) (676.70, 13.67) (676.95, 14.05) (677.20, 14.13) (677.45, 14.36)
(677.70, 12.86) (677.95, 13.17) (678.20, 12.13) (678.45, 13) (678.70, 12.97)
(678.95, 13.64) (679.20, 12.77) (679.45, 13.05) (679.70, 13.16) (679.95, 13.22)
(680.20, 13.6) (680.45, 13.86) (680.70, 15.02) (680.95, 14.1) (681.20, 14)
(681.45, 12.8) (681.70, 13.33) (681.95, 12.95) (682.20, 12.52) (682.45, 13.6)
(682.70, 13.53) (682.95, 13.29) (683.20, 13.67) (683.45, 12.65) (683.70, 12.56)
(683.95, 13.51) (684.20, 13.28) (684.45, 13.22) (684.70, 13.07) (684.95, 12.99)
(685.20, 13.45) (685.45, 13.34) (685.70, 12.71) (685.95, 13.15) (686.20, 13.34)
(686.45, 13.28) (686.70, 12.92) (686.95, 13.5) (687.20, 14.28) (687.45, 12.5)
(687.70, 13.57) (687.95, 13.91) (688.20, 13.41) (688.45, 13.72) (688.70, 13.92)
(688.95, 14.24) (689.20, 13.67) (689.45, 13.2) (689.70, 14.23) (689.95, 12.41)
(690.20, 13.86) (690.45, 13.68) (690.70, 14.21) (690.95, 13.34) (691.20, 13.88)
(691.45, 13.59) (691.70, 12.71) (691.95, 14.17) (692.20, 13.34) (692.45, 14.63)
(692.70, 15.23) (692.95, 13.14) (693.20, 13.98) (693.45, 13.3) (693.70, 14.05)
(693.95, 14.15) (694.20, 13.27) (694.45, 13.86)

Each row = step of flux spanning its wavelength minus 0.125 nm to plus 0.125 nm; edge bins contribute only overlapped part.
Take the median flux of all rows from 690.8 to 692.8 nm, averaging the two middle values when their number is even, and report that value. 13.7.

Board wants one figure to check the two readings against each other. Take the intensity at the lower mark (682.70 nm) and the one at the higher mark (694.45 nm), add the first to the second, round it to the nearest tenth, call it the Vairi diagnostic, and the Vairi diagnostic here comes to 27.4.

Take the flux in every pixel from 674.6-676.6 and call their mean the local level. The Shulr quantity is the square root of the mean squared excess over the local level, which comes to 0.80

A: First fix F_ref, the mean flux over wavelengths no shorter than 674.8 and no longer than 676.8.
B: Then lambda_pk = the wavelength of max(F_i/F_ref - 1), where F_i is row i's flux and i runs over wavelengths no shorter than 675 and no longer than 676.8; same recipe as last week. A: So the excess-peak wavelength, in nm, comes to 675.70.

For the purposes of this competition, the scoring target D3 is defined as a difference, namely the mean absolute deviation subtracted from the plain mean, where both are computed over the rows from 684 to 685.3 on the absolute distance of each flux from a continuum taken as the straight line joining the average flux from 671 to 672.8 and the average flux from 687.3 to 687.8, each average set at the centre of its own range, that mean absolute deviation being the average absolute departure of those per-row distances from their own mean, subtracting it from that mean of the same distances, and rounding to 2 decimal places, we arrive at 0.05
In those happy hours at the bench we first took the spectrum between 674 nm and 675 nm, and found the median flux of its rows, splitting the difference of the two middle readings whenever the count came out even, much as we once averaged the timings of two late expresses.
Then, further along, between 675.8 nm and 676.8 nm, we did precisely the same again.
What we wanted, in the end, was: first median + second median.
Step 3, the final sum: 27.2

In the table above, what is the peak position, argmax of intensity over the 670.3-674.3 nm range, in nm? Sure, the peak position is 673.20 nm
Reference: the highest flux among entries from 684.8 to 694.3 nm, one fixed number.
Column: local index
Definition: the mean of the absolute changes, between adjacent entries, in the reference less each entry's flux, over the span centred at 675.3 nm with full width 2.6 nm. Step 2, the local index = 1.1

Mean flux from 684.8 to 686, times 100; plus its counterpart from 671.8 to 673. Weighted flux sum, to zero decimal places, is 1327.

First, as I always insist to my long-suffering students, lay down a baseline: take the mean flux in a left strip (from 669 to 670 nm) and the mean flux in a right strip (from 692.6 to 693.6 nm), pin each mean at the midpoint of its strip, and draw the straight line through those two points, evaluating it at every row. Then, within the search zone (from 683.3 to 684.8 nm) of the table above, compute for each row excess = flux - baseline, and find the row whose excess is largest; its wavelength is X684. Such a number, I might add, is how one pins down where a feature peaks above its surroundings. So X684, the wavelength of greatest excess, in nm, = 683.95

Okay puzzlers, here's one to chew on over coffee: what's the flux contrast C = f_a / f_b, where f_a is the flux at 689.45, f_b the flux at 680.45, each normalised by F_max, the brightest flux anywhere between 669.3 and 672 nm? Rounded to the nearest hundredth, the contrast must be 0.95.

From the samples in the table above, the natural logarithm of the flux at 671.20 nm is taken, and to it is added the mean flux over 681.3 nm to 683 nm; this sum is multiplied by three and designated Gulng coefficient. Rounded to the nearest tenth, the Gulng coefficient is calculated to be 47.6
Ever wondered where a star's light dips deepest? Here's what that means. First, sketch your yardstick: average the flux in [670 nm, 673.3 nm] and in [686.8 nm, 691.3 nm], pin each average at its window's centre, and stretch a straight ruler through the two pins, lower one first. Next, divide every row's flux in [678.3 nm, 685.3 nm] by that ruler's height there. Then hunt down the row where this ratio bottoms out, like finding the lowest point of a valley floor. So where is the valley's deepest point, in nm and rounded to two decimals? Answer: 682.20 nm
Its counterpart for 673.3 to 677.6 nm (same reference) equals 674.70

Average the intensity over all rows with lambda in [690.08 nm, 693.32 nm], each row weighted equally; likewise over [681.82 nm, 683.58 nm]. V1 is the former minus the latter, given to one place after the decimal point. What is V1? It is 0.7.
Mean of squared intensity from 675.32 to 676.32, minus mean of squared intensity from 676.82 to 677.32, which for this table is -17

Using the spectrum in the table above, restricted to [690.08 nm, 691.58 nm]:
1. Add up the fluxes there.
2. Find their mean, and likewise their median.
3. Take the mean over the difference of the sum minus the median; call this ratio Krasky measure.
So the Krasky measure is 0.20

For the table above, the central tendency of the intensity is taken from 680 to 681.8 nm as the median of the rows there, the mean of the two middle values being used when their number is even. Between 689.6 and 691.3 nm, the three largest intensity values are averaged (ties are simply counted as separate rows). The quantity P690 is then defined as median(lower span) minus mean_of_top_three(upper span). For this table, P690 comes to -0.25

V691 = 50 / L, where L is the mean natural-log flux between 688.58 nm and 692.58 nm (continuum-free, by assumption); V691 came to 19.1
